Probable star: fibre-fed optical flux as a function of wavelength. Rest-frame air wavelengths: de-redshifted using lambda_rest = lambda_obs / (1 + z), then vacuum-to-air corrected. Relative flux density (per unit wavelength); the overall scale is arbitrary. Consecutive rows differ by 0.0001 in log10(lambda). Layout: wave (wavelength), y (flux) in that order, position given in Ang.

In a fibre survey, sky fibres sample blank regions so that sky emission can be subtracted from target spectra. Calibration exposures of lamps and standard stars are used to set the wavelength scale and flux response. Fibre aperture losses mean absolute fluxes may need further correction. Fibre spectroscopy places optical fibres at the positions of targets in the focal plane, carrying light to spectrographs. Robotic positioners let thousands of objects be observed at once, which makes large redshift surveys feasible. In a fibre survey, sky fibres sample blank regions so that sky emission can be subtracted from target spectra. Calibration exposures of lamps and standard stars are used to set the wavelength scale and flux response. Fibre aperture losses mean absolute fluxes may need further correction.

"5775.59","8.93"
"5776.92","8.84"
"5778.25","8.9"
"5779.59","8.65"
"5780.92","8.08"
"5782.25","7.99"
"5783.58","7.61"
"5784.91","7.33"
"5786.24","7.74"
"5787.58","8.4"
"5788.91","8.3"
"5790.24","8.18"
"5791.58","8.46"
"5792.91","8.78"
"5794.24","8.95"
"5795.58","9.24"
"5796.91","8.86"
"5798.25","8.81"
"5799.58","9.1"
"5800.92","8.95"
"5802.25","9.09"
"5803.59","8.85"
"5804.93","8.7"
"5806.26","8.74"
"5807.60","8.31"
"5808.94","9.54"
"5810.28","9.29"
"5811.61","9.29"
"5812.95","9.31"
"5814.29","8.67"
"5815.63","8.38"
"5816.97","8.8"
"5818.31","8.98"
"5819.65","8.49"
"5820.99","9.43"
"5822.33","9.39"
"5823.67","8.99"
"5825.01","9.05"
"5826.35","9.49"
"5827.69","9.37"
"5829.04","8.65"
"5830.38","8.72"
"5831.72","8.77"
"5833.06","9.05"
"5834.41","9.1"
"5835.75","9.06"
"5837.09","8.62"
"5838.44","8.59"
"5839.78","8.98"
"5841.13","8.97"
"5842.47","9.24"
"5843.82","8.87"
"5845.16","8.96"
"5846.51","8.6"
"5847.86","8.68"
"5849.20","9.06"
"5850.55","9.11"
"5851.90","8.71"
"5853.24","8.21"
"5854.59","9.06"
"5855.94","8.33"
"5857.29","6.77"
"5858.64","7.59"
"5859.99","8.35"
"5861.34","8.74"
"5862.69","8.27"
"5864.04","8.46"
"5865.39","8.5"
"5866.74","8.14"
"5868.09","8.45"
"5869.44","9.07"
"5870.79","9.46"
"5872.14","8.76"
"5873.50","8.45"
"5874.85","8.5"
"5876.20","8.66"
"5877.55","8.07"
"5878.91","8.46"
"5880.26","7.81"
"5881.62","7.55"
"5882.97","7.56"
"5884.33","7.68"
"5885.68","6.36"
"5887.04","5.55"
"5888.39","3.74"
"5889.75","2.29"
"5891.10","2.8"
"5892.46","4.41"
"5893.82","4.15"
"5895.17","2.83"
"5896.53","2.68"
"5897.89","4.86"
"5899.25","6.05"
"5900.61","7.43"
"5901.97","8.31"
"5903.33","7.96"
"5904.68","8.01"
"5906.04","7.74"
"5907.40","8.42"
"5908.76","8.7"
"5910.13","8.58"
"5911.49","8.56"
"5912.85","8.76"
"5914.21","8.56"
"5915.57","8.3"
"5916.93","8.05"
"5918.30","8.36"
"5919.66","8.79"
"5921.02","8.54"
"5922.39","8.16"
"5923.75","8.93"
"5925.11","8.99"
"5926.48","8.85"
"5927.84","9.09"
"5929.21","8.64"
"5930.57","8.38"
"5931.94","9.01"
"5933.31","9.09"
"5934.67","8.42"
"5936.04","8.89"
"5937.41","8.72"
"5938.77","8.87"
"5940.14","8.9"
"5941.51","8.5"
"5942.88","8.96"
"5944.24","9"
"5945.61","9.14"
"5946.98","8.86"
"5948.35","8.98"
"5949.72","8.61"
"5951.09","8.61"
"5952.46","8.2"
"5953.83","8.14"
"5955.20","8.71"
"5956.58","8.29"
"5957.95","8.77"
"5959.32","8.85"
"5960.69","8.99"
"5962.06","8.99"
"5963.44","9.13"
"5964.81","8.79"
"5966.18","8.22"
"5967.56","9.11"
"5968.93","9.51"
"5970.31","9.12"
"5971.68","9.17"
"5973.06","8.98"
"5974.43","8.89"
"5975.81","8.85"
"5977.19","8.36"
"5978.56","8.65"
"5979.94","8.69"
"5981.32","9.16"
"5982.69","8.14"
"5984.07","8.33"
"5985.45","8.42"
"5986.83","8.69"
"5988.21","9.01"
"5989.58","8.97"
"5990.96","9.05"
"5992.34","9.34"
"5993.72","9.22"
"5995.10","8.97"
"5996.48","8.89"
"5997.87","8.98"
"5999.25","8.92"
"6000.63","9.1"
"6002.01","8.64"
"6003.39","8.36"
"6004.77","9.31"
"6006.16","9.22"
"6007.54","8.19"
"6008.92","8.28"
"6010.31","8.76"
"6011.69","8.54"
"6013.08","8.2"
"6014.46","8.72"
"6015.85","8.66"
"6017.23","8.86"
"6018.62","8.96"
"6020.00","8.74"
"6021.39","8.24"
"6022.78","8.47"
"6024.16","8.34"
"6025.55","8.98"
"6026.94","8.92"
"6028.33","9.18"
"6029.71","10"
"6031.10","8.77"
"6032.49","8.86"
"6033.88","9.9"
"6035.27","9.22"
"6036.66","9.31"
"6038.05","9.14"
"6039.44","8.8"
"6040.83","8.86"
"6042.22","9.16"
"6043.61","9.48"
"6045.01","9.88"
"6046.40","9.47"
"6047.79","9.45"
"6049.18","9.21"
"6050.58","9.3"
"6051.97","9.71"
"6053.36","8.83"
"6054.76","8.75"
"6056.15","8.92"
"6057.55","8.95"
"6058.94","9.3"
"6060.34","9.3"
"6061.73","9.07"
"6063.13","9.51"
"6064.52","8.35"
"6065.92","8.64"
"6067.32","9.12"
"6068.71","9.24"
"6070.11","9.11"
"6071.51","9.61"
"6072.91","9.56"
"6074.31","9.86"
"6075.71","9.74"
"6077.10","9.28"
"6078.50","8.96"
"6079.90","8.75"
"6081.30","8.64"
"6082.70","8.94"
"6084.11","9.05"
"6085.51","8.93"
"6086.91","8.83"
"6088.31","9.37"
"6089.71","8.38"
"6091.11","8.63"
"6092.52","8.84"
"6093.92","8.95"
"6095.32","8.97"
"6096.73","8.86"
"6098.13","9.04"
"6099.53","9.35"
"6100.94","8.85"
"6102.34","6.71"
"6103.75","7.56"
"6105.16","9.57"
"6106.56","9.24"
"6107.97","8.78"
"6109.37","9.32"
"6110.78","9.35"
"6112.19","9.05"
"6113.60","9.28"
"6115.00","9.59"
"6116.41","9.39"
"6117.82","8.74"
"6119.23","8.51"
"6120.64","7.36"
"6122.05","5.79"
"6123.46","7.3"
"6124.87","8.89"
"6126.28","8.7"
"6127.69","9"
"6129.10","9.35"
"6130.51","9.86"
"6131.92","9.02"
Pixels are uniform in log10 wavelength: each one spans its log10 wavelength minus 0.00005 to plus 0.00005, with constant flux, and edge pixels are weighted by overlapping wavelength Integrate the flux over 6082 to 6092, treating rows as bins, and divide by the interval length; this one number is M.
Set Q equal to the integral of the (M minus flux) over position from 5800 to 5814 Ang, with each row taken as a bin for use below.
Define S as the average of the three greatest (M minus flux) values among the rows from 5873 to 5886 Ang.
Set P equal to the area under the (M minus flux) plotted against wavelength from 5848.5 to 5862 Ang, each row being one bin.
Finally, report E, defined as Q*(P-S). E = -9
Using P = 6.4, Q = -2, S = 1.71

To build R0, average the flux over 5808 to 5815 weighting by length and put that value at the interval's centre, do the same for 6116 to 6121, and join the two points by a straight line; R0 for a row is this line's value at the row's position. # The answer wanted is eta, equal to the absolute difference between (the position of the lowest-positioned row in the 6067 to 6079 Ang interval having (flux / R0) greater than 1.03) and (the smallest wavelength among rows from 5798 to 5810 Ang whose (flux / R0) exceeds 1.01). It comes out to 258.4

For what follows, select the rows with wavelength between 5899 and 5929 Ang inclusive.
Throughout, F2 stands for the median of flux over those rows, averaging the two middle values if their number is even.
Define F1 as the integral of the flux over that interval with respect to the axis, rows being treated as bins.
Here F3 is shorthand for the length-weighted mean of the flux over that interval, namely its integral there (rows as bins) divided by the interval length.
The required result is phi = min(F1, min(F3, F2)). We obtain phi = 8.36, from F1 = 251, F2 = 8.5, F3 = 8.36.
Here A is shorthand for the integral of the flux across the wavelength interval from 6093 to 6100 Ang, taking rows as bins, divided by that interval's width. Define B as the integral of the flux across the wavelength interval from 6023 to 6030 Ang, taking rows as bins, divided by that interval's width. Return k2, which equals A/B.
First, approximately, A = 9.03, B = 9.0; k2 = 1.00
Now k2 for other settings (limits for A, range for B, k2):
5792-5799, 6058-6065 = 0.98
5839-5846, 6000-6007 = 1.01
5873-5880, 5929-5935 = 0.96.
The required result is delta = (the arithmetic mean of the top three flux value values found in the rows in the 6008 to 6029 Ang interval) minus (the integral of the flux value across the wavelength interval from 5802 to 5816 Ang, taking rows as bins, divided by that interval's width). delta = 0.11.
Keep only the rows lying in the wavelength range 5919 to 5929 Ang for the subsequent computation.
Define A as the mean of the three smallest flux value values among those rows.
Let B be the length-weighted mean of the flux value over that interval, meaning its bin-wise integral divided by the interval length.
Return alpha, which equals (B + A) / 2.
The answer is 8.63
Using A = 8.50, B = 8.76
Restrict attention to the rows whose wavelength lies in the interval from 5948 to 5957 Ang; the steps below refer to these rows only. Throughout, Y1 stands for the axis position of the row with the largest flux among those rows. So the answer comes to 5948.35 Ang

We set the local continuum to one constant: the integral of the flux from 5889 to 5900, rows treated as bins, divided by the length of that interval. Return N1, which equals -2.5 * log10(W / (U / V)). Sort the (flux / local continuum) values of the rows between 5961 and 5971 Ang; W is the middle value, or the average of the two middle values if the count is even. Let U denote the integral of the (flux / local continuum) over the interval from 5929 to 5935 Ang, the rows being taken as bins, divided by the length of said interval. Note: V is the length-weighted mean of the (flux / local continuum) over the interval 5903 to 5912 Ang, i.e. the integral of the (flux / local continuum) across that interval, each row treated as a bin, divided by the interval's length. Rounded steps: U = 2.31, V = 2.19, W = 2.41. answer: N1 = -0.90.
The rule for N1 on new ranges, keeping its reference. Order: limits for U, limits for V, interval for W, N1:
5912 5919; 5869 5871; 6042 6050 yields -1.10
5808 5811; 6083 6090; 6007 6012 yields -0.82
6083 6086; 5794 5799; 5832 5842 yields -0.94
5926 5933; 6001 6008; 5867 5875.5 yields -0.89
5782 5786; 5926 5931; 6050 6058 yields -1.08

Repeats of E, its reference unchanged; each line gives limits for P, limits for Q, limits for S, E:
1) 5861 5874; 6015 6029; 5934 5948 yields 5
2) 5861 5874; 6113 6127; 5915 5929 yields 17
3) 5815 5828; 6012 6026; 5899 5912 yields -14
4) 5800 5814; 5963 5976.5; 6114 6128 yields 6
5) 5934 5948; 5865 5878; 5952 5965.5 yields 0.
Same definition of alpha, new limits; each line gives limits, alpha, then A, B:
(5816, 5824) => 8.87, 8.76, 8.99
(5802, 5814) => 8.79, 8.58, 9.00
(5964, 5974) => 8.83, 8.66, 8.99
